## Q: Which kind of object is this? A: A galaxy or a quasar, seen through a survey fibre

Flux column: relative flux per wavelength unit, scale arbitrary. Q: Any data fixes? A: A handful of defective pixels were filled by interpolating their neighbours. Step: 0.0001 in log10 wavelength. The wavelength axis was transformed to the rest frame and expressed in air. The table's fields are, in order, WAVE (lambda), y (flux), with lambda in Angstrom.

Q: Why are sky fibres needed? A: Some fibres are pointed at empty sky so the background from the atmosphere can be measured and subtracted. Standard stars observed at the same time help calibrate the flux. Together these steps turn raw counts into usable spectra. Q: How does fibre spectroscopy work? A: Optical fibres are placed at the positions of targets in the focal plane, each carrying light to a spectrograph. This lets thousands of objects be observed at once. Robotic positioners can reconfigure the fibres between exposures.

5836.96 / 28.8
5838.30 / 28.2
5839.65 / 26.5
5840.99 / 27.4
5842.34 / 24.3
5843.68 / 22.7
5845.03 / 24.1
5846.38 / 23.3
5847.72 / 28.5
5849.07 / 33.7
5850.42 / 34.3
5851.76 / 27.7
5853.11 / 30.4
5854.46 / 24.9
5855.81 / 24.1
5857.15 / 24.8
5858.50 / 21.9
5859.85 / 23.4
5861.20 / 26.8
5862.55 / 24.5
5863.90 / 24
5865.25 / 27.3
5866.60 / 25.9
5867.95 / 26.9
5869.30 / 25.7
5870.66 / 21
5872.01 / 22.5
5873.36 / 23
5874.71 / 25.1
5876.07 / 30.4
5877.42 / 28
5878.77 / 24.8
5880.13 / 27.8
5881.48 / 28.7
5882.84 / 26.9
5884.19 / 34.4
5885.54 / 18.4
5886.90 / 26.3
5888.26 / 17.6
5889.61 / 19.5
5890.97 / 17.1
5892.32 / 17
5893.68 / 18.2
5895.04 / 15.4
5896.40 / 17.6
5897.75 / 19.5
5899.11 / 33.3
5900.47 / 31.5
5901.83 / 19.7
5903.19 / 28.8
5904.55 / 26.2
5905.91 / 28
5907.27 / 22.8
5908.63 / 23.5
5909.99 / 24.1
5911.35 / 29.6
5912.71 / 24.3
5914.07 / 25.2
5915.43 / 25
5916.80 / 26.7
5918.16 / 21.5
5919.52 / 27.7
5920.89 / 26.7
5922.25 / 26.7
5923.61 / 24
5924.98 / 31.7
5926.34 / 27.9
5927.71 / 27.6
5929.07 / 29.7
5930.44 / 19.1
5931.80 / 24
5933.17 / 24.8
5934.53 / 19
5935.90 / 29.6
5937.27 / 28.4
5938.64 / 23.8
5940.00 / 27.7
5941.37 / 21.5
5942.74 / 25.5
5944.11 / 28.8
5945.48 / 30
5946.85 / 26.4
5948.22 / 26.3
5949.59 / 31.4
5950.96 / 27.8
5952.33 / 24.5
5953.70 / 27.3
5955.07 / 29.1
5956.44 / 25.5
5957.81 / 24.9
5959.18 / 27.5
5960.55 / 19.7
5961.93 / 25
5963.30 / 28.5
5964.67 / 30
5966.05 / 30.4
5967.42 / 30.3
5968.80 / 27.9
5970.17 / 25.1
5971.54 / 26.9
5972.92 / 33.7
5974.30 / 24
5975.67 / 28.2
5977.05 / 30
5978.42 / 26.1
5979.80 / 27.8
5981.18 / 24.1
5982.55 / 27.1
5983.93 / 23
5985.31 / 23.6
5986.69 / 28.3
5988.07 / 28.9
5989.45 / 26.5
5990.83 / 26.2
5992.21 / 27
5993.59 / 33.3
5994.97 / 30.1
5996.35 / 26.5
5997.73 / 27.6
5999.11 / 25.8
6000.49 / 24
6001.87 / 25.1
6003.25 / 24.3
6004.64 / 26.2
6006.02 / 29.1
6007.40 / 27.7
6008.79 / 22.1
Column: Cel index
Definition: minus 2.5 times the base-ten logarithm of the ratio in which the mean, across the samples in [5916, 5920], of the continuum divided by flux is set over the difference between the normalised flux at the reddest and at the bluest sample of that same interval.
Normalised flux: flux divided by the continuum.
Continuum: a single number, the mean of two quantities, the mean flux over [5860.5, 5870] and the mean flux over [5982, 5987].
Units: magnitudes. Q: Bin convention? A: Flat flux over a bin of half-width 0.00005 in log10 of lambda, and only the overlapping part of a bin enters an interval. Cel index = -3.55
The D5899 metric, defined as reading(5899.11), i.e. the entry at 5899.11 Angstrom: 33.3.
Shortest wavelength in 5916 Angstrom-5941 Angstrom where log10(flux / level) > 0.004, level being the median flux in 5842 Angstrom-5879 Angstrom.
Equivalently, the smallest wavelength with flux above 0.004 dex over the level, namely 5916.80 Angstrom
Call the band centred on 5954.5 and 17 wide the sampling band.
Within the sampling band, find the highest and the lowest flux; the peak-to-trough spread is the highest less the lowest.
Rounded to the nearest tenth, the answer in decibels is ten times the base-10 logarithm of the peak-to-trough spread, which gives 10.7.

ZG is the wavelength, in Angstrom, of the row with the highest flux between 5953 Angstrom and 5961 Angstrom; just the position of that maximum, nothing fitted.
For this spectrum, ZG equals 5955.07 Angstrom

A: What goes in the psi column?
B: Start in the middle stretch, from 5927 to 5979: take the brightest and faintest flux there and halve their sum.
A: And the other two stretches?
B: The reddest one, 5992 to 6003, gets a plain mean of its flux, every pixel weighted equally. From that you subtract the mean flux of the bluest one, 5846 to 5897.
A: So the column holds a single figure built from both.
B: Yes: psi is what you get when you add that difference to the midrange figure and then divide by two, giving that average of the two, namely 14.5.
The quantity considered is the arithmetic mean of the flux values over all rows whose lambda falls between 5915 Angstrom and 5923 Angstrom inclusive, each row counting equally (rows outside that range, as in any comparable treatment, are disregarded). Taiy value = 25.7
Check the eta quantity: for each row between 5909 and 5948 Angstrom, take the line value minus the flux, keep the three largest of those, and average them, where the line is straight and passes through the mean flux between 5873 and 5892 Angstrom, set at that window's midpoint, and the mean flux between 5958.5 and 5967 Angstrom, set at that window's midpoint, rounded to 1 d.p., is 6.3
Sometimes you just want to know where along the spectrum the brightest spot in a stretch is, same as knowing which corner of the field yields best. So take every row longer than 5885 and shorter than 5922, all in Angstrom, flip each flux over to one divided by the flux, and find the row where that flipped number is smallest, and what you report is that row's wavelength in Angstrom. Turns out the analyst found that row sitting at 5899.11 Angstrom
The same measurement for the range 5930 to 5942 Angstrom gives 5935.90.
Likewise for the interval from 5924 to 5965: 5924.98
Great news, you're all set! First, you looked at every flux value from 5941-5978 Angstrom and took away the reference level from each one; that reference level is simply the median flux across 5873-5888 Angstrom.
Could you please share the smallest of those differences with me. -7.2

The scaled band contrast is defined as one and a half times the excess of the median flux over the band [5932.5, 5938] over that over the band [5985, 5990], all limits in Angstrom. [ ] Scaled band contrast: -1.2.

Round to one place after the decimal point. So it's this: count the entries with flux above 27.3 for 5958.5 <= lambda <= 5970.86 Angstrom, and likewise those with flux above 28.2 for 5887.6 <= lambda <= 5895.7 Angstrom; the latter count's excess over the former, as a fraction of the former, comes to -1.0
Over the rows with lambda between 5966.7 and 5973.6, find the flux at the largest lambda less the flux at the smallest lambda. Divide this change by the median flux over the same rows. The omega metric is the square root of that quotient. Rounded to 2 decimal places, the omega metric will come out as 0.35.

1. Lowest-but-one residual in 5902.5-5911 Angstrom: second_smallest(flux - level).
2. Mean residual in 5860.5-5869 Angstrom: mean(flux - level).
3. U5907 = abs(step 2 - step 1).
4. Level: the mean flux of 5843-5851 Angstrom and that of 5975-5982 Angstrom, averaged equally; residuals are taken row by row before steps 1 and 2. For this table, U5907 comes 2.4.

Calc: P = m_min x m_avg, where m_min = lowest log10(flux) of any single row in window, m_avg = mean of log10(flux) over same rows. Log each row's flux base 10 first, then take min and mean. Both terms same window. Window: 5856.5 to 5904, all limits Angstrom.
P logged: 1.63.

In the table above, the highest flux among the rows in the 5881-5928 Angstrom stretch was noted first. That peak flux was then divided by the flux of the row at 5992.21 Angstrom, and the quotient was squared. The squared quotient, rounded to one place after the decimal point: 1.6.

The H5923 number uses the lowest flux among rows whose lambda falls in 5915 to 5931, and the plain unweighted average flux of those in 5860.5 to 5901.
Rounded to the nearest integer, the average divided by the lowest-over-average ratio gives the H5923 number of 31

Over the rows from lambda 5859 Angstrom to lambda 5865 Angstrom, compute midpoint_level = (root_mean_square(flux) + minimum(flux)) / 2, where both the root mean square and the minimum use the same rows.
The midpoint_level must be 24.1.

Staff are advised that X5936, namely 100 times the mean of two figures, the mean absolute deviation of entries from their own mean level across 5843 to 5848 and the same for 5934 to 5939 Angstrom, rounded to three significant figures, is 286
